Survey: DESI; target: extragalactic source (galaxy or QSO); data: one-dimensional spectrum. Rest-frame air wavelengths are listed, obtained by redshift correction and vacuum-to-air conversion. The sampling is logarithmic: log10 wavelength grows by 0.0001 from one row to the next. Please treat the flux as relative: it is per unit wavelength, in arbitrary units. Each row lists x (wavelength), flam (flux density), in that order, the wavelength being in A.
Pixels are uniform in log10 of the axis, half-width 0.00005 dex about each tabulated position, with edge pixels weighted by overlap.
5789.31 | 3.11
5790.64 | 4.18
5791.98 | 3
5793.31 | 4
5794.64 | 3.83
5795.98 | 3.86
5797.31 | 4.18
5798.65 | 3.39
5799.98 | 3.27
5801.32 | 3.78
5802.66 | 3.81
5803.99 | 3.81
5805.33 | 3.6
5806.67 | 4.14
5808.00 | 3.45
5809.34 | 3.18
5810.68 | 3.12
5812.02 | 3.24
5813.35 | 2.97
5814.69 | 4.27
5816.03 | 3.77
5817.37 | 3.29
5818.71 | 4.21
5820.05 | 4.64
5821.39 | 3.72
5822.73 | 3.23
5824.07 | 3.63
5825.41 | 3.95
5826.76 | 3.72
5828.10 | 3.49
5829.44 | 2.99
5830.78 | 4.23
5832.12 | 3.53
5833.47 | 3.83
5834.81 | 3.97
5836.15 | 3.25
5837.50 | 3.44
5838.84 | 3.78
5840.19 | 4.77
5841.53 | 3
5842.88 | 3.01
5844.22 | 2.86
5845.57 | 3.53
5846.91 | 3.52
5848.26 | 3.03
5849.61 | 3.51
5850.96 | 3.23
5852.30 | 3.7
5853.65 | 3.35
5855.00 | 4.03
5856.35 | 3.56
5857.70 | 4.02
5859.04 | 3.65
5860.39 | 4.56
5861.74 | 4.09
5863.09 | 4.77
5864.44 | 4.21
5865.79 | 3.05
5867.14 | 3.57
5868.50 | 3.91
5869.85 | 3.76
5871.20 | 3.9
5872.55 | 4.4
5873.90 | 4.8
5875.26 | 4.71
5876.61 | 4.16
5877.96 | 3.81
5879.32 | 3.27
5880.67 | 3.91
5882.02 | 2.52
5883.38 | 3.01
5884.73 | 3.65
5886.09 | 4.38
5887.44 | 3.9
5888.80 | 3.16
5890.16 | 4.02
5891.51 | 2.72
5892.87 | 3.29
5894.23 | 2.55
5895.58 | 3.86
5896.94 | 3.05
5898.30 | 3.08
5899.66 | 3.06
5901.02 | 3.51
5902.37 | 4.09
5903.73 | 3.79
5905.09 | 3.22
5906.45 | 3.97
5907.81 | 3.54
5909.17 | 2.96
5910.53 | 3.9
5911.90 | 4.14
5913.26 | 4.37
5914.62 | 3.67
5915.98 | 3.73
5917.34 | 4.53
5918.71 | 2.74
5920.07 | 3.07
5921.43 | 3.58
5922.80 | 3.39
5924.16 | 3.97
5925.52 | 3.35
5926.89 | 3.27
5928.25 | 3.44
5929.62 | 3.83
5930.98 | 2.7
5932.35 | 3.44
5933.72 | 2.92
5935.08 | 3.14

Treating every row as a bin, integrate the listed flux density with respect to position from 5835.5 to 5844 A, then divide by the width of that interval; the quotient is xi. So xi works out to 3.51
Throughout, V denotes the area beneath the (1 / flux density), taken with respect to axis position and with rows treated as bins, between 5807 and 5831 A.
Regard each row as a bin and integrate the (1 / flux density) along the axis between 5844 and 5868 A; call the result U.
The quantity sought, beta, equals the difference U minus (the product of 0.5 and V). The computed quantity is 3.2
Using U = 6.6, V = 6.8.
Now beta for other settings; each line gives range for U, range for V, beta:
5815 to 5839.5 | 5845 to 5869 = 3.4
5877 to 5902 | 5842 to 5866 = 4.2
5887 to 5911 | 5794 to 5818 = 3.8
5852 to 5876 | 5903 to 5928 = 2.6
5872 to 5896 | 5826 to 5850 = 3.3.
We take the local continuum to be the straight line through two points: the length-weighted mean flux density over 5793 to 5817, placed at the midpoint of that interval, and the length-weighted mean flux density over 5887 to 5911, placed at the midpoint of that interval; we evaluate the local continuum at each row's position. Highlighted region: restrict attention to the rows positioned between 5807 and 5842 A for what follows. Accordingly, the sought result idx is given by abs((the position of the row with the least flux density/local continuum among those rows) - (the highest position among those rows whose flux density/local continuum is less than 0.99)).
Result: 28.2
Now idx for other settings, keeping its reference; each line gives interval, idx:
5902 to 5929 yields 8.2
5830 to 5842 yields 0.0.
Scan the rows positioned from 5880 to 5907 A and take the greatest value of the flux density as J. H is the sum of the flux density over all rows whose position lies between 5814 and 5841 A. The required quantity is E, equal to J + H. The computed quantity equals 80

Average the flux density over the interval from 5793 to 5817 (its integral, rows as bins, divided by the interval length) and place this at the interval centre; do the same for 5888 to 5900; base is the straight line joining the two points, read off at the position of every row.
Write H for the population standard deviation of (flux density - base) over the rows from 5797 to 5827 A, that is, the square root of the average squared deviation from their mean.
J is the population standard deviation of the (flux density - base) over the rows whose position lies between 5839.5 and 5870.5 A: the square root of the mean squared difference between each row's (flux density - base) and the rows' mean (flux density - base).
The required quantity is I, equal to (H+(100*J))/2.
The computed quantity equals 28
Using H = 0.427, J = 0.56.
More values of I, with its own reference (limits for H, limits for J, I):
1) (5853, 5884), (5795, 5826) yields 22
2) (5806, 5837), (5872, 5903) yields 32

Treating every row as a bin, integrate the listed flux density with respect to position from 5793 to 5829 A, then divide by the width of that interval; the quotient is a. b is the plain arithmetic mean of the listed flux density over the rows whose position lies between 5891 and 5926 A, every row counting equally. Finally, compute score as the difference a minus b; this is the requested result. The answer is 0.17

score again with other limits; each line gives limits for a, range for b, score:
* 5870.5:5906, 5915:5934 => 0.19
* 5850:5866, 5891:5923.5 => 0.38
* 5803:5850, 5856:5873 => -0.36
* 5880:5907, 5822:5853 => -0.10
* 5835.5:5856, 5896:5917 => -0.14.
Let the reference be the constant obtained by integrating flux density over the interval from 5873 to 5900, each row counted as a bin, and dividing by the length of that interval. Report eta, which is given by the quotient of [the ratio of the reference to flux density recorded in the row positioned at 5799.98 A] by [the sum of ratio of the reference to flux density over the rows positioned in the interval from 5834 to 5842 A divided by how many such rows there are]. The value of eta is 1.11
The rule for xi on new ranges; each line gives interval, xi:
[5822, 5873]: 3.68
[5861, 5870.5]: 3.91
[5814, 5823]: 3.90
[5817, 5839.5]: 3.71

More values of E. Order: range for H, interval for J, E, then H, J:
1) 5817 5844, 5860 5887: 78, 73.7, 4.8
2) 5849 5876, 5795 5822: 83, 78.8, 4.64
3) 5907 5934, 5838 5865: 75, 70.5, 4.77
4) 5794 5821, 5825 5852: 79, 73.8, 4.77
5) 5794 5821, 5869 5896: 79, 73.8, 4.8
